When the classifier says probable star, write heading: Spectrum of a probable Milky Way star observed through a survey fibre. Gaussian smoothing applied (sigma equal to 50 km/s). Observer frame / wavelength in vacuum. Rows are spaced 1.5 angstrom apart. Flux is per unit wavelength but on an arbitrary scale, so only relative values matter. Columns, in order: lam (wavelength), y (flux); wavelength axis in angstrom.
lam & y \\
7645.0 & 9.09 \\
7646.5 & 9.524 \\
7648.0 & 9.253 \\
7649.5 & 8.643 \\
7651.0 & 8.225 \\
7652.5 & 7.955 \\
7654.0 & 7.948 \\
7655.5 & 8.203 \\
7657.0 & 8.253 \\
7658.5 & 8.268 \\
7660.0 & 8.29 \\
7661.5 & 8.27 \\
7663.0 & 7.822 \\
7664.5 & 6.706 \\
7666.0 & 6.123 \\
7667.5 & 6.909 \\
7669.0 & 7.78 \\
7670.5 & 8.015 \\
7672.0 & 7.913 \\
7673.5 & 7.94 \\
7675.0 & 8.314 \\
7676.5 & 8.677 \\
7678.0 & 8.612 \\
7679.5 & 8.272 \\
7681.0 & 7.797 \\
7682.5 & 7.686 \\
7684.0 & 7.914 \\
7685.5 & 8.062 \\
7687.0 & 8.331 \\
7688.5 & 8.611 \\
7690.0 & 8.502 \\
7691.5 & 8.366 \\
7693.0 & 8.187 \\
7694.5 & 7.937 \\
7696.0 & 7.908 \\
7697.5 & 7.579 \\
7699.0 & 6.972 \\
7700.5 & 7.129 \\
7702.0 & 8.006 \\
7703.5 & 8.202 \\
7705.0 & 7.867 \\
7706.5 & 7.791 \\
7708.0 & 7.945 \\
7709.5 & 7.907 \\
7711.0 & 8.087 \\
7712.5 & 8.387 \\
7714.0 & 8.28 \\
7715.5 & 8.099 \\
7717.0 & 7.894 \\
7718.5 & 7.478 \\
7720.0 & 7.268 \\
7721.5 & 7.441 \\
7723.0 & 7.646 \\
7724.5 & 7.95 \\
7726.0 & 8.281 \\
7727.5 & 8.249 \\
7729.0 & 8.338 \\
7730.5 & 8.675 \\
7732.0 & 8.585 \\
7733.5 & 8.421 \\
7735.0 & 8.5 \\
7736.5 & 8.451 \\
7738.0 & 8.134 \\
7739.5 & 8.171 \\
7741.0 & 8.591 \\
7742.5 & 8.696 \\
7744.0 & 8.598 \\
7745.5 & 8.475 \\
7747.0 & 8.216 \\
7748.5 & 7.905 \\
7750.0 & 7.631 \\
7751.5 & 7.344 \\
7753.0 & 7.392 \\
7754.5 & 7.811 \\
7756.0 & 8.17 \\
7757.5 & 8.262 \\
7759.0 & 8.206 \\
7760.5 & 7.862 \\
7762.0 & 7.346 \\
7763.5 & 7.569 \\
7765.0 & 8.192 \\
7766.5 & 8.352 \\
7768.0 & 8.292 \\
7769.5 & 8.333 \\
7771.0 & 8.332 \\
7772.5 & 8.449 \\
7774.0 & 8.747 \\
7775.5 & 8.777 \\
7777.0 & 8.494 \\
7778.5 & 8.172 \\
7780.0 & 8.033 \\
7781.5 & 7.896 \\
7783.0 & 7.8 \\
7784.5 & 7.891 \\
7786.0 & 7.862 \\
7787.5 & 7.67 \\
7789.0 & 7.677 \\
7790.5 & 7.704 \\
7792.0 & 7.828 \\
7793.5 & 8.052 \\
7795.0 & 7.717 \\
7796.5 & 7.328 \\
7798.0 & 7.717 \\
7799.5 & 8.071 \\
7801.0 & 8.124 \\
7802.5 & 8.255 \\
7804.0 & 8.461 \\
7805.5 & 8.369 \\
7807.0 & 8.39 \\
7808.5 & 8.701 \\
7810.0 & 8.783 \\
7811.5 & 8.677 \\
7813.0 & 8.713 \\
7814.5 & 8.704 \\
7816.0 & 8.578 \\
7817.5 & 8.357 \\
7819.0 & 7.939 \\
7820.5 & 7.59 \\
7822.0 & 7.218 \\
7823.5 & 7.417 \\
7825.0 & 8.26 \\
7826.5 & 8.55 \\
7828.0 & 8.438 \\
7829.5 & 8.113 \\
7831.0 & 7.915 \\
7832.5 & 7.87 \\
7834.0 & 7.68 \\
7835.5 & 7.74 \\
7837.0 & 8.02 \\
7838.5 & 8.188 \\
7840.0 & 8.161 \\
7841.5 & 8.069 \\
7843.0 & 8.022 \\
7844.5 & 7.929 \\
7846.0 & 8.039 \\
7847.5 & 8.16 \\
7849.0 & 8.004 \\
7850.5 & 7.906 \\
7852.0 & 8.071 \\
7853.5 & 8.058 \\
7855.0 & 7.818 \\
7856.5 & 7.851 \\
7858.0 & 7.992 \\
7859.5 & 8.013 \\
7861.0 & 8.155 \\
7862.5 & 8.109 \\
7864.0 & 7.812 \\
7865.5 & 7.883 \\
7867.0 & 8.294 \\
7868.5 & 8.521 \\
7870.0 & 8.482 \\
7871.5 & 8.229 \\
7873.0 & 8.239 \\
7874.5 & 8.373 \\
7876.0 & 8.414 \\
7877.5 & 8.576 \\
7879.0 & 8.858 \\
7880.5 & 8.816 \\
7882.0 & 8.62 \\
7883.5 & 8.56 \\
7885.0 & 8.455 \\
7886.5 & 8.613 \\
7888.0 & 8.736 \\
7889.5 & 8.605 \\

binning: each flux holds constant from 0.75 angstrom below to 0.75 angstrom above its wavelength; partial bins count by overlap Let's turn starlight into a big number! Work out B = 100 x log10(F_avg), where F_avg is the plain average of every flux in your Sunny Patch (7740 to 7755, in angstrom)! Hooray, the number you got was 90.7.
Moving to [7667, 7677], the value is 90.0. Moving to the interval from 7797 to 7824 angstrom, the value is 91.5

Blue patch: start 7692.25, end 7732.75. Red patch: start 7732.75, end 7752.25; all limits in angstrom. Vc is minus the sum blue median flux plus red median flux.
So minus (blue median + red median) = -16.4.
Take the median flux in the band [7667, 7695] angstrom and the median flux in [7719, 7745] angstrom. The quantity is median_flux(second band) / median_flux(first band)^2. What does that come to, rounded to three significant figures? 0.128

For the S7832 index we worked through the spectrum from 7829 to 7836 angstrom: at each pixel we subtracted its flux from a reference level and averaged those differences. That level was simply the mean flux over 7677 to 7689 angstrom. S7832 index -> 0.3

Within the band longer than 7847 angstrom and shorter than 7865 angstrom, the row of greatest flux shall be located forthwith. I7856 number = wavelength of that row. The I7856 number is 7847.5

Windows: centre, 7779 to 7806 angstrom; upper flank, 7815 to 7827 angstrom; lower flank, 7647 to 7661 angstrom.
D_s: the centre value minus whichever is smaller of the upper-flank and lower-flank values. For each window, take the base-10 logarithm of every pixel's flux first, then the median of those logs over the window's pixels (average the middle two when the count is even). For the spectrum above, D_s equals -0.012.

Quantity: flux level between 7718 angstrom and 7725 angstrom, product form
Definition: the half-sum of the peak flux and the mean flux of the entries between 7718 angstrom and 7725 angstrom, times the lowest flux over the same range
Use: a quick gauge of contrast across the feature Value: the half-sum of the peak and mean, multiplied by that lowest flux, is 56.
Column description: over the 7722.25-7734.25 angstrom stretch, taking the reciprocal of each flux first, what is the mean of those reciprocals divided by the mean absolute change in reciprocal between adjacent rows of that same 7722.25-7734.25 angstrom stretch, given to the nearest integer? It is 43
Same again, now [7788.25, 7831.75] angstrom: 35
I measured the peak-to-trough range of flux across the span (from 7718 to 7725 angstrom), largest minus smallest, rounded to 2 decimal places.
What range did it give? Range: 0.68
